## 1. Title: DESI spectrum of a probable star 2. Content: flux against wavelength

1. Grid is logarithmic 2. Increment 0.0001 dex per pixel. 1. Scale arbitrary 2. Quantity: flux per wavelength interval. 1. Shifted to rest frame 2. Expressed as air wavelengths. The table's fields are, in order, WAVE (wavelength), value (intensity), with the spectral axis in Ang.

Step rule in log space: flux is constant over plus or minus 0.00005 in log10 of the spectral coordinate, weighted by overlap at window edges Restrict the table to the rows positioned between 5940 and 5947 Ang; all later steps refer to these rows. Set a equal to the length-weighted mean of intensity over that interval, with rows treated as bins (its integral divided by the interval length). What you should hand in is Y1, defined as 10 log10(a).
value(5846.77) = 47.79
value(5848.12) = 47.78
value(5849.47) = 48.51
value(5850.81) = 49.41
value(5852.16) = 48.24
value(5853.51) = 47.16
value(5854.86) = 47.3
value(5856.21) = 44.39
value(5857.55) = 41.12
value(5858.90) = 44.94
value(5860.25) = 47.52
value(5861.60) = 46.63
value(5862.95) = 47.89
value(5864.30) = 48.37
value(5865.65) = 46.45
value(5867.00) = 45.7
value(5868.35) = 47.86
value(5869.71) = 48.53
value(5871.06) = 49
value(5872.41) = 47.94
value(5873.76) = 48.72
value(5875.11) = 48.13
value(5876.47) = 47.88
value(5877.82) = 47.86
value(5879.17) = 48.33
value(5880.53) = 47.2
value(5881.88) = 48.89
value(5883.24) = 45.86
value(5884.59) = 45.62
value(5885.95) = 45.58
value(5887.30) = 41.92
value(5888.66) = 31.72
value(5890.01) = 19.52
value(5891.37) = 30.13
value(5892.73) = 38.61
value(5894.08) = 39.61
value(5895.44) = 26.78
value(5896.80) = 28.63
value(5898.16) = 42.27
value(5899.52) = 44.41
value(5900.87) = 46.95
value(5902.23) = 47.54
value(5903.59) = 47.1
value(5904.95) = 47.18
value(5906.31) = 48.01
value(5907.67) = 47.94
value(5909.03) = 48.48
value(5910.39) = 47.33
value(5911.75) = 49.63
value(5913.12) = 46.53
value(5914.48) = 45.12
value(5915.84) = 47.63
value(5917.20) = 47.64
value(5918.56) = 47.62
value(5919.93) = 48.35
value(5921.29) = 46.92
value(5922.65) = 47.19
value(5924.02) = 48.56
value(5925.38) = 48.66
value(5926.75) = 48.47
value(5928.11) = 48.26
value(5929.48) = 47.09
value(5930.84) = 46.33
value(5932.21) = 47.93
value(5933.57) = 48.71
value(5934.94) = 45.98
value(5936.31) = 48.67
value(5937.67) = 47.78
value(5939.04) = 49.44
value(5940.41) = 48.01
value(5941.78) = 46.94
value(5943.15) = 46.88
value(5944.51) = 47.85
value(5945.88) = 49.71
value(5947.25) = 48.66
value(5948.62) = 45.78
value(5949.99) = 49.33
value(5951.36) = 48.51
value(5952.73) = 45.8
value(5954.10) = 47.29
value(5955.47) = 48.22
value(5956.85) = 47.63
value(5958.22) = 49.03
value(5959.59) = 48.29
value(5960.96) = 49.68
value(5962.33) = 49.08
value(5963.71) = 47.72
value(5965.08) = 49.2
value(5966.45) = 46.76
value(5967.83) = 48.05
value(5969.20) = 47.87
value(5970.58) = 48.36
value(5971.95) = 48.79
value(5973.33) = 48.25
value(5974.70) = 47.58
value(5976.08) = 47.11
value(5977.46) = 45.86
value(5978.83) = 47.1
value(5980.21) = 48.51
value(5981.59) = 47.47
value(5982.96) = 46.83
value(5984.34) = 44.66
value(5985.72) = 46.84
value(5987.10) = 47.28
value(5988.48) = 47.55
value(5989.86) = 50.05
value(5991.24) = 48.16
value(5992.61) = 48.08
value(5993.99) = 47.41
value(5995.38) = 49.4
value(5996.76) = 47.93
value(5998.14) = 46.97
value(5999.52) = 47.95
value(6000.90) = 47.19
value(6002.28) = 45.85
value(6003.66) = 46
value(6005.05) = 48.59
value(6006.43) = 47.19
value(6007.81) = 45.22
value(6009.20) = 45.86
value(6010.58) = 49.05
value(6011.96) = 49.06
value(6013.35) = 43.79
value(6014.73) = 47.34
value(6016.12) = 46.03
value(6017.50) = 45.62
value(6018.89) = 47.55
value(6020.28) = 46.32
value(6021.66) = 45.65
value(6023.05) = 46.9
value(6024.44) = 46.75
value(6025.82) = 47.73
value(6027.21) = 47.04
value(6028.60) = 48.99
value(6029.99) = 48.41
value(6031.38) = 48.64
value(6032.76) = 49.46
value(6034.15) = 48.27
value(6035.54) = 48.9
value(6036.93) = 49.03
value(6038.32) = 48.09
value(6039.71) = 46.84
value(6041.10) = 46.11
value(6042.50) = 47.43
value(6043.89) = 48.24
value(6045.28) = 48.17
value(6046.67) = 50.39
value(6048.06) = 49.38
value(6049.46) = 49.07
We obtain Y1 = 16.8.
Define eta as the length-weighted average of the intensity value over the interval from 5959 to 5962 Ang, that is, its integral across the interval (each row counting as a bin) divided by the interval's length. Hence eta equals 49.1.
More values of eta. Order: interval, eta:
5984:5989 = 46.6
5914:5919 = 47.1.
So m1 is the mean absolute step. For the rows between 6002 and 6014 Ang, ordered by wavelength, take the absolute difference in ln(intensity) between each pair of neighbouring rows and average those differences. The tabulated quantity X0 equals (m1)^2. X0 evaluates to 0.0017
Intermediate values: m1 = 0.041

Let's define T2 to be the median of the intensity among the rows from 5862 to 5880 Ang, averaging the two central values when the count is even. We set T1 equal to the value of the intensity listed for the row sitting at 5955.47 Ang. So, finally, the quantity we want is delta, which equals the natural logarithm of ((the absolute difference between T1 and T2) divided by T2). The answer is -5.1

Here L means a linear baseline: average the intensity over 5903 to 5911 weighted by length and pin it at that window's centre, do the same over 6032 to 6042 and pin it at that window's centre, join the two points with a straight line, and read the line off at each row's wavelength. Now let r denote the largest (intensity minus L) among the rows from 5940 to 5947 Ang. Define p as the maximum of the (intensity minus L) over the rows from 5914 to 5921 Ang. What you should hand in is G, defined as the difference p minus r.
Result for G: -1.3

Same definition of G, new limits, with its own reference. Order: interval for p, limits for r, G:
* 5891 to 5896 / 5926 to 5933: -8.8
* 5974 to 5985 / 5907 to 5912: -1.3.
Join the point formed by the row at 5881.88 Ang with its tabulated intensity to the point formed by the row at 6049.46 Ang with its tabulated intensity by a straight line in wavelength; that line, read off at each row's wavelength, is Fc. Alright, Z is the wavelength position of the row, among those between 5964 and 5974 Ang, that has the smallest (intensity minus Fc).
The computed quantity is 5966.45 Ang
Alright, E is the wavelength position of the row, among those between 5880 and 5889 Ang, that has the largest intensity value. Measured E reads 5881.88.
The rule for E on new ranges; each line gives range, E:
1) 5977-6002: 5989.86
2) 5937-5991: 5989.86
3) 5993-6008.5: 5995.38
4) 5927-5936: 5933.57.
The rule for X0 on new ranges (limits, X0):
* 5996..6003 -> 0.0005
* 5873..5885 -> 0.0004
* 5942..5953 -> 0.0017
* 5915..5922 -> 0.0001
